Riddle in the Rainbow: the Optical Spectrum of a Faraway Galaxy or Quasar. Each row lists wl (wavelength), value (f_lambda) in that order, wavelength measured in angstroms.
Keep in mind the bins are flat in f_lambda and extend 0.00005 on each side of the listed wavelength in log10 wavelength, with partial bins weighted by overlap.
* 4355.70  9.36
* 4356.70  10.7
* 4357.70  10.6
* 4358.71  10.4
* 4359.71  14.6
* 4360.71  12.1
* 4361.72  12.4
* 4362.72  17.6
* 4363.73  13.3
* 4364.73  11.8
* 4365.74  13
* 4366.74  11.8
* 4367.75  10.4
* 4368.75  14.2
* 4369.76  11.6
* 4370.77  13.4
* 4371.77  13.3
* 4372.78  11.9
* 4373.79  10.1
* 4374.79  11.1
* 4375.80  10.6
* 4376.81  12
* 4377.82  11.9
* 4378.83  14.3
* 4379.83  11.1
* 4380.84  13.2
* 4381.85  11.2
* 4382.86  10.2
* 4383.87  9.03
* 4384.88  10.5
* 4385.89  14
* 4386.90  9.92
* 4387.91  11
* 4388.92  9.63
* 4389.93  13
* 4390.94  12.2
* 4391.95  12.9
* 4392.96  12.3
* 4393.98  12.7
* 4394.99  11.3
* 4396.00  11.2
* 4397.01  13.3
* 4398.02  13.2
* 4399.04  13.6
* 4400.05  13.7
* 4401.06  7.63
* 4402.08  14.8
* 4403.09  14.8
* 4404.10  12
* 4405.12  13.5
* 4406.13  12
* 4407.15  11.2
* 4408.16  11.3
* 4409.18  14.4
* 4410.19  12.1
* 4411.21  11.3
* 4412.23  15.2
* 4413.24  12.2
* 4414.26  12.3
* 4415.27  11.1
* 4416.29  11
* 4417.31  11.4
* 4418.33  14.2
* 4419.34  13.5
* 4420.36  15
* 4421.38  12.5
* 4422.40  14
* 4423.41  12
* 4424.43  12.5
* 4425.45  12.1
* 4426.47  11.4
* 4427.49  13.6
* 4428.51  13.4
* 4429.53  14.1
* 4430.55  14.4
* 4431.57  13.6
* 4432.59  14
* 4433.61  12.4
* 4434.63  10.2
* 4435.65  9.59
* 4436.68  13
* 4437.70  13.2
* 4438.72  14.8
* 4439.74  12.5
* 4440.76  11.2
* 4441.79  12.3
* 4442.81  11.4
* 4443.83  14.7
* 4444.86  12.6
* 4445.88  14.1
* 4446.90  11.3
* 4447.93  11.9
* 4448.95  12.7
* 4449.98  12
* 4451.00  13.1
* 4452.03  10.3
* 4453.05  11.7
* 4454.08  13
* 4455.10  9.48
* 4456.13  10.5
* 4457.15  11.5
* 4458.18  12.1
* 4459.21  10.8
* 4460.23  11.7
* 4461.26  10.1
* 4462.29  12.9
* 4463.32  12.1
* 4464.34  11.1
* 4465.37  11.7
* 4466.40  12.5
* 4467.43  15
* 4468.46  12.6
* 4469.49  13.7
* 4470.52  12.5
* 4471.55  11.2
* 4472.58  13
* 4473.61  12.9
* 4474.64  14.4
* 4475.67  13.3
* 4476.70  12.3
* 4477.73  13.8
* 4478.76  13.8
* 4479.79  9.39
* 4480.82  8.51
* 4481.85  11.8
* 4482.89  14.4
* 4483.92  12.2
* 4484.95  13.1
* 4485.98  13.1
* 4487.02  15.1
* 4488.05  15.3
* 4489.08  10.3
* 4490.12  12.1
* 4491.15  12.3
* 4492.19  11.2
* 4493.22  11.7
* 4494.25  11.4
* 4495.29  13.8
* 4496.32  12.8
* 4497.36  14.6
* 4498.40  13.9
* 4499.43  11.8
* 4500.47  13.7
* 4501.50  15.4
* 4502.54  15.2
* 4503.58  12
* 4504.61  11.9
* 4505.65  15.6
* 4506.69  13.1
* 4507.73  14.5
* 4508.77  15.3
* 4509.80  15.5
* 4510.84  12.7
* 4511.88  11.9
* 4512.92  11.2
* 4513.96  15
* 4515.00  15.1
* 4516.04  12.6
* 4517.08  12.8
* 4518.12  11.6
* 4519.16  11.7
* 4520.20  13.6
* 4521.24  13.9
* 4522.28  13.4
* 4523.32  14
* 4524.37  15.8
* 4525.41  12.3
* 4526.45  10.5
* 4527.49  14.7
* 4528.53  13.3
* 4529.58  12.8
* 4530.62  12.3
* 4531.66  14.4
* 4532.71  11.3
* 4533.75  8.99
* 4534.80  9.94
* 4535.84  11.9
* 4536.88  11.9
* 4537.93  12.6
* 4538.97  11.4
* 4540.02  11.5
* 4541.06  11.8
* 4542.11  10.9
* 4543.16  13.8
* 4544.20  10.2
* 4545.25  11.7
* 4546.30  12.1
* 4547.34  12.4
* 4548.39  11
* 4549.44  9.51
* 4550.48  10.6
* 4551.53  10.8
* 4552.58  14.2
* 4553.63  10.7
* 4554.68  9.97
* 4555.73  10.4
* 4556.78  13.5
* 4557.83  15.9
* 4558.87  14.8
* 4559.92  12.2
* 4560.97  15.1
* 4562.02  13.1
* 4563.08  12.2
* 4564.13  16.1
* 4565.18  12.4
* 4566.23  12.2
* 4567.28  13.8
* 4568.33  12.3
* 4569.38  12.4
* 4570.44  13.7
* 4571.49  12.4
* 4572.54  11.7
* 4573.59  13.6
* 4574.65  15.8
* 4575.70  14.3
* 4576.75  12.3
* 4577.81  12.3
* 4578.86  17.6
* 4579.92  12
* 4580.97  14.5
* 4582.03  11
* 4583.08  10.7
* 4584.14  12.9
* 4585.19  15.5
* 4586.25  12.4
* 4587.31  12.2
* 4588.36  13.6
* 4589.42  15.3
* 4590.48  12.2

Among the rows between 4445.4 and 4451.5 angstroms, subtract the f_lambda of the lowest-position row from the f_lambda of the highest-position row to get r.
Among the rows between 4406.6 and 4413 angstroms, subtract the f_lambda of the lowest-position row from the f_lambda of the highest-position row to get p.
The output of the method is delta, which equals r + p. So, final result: 3.0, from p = 4.0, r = -1.0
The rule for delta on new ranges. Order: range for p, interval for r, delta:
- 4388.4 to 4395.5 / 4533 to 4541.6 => 4.5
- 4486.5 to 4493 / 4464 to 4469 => -2.4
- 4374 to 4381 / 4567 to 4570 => 0.7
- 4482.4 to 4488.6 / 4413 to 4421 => 3.7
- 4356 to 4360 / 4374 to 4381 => 6.0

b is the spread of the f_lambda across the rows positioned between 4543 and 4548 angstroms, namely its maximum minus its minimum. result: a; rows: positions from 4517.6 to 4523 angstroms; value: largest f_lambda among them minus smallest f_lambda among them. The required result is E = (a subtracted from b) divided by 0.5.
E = 3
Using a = 2.3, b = 3.6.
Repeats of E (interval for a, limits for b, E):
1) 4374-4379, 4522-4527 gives 3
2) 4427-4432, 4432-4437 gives 7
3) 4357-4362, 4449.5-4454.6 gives -3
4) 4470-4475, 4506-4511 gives -1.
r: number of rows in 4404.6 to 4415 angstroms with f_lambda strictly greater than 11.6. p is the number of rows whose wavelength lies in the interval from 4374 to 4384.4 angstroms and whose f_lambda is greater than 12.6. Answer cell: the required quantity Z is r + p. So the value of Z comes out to 9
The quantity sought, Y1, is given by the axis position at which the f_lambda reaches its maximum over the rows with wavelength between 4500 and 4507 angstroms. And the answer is 4505.65 angstroms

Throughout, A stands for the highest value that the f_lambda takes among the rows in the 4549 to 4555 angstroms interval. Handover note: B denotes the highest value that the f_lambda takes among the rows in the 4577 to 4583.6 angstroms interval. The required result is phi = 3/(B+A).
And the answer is 0.094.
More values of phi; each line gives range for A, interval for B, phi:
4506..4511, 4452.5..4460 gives 0.105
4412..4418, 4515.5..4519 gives 0.107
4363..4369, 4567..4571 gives 0.107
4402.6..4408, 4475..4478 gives 0.105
